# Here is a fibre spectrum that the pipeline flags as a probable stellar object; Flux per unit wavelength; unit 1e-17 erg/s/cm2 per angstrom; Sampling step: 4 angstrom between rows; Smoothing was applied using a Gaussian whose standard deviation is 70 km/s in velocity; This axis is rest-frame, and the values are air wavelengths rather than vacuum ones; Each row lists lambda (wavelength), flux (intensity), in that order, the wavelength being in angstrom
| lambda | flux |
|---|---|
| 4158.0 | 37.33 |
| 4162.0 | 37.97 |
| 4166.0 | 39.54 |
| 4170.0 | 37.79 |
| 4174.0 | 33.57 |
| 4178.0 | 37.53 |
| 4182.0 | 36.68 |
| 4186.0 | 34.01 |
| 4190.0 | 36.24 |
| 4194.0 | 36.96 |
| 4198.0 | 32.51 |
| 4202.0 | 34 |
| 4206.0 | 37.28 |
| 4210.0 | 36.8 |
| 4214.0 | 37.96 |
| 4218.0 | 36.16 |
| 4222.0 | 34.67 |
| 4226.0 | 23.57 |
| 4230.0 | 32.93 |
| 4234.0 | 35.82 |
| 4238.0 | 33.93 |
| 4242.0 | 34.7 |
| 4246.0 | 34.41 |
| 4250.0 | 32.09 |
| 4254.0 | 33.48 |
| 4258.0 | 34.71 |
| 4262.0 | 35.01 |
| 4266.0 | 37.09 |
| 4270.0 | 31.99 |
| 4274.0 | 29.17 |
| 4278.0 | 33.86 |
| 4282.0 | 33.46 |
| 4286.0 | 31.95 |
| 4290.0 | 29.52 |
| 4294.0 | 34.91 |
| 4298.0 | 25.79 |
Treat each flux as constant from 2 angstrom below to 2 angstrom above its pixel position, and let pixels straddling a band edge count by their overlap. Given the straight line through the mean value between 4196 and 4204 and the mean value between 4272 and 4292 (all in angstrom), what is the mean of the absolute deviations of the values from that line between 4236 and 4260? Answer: 1.7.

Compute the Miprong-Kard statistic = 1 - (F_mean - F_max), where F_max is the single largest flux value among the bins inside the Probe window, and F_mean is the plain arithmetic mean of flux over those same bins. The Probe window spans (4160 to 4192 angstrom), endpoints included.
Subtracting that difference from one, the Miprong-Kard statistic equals 3.9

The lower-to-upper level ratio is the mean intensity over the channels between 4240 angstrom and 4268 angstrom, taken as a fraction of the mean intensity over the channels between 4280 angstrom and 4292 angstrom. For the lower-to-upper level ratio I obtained 1.09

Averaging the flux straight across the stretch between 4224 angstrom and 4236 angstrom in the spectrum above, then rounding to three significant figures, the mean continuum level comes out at 30.8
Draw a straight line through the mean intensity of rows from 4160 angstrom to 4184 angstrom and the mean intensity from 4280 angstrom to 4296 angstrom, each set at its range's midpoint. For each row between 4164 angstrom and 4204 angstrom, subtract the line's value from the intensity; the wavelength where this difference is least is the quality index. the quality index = 4198.0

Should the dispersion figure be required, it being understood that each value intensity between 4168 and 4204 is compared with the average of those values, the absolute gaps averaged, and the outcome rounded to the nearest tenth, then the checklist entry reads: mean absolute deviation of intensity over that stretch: 1.7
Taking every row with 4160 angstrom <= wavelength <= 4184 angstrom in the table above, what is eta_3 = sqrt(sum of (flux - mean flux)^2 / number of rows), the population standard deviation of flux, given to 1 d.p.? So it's 1.8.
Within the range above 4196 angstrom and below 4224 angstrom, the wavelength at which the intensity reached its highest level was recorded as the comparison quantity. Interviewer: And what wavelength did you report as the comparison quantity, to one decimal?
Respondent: 4214.0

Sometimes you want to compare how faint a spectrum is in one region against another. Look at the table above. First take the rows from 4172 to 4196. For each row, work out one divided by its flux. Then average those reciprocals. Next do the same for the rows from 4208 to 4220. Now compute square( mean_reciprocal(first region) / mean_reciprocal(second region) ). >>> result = 1.07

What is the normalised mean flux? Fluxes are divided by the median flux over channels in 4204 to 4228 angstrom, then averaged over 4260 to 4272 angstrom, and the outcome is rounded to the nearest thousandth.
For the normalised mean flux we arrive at 0.951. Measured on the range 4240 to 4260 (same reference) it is 0.929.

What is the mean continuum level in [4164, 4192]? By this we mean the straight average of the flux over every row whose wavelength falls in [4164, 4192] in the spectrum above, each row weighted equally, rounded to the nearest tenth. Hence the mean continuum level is 36.5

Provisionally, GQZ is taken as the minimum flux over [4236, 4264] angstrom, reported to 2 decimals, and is 32.09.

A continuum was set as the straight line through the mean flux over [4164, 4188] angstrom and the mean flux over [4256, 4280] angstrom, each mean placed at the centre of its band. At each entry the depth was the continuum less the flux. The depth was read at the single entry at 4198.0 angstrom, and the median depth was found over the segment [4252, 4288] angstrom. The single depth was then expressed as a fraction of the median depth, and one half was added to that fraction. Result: -12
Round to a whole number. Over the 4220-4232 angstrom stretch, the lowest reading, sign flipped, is -24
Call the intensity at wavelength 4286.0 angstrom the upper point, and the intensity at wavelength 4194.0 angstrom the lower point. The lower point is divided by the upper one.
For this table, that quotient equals 1.16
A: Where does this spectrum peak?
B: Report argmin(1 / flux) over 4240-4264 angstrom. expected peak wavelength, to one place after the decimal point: 4262.0 angstrom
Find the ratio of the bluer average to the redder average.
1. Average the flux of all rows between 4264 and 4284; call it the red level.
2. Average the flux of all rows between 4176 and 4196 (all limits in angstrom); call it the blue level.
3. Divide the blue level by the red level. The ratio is 1.10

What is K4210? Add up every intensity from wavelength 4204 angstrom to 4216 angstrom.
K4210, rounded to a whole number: 112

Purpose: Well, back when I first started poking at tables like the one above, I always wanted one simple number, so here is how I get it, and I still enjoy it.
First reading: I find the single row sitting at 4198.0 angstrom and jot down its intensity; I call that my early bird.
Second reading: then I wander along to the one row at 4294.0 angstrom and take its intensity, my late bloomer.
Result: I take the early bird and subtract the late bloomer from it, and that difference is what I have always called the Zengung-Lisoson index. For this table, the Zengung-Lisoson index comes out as -2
